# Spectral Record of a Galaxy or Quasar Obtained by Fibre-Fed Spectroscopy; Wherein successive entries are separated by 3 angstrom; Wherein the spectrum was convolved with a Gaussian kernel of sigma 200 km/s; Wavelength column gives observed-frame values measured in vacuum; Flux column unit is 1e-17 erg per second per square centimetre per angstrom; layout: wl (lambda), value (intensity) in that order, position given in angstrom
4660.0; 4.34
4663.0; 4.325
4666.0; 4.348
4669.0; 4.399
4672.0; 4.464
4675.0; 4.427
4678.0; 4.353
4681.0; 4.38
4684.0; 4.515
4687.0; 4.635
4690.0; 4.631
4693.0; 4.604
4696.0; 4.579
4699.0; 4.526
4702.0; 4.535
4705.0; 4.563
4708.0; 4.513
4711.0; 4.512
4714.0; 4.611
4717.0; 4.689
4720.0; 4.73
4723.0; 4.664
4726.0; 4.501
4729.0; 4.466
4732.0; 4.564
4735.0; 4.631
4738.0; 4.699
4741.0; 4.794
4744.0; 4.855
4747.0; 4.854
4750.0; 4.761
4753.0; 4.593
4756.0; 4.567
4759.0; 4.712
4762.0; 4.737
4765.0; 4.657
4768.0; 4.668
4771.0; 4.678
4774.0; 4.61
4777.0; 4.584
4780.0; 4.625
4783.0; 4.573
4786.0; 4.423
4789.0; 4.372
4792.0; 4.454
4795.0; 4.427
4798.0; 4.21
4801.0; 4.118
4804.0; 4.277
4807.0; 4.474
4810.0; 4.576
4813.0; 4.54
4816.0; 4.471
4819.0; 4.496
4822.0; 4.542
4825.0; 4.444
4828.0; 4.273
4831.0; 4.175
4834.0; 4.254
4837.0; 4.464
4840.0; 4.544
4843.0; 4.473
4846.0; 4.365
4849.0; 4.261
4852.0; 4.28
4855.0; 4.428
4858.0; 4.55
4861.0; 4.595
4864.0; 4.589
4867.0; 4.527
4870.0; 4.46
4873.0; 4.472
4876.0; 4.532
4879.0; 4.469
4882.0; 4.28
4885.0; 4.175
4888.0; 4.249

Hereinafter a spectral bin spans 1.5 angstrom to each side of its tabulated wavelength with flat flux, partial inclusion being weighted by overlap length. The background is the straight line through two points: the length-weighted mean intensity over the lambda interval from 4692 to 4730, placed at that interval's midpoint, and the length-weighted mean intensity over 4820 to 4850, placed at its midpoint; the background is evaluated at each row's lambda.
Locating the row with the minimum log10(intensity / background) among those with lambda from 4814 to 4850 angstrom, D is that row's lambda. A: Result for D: 4831.0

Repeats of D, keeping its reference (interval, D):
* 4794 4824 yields 4801.0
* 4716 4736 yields 4729.0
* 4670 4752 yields 4678.0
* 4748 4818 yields 4801.0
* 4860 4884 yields 4882.0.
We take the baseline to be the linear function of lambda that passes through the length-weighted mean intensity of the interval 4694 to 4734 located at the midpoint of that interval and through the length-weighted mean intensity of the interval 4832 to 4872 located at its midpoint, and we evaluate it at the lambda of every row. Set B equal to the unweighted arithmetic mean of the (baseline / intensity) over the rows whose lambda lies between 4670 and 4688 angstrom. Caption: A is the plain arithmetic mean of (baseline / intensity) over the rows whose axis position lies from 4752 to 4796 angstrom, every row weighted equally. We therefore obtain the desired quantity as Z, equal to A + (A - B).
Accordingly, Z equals 0.941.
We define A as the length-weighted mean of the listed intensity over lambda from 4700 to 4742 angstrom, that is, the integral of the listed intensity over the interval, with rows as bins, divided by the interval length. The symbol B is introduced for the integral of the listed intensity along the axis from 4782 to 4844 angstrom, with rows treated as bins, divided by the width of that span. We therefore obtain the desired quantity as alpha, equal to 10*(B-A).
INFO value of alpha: -2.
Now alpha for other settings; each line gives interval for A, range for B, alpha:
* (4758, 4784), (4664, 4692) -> -2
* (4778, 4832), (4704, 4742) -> 2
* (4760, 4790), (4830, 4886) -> -2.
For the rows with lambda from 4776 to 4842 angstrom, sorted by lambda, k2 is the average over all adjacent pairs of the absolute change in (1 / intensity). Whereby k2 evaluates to 0.0052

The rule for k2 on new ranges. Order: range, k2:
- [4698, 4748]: 0.0028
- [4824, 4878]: 0.0045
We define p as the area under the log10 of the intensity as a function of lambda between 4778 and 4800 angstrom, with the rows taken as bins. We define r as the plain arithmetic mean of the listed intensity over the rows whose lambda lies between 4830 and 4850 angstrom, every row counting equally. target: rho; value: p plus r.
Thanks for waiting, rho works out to 18.6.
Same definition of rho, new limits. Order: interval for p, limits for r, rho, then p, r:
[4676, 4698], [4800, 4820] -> 18.8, 14.4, 4.42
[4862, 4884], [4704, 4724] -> 18.9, 14.3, 4.61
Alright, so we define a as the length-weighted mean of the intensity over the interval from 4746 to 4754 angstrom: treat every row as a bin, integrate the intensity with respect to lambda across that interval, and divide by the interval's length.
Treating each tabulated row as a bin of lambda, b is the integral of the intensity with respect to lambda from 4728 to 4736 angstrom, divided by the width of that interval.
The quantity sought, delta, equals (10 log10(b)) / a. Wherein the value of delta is 1.39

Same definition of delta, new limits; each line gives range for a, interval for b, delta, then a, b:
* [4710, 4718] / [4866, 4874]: 1.42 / 4.6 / 4.48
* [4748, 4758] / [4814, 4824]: 1.40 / 4.7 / 4.50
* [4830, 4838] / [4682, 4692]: 1.54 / 4.3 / 4.58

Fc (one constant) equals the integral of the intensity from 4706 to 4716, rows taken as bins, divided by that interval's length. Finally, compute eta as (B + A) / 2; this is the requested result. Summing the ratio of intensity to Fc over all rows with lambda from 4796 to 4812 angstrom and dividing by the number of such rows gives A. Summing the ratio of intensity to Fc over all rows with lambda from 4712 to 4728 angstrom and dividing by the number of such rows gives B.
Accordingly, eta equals 0.98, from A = 0.95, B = 1.02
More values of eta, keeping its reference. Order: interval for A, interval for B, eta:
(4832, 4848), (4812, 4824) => 0.98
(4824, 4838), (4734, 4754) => 1.00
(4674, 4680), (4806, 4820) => 0.98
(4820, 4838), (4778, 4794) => 0.97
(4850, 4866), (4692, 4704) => 0.99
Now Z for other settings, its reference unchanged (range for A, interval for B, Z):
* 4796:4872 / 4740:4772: 1.060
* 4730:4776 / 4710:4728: 0.945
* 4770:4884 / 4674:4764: 1.019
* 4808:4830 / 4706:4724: 1.009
